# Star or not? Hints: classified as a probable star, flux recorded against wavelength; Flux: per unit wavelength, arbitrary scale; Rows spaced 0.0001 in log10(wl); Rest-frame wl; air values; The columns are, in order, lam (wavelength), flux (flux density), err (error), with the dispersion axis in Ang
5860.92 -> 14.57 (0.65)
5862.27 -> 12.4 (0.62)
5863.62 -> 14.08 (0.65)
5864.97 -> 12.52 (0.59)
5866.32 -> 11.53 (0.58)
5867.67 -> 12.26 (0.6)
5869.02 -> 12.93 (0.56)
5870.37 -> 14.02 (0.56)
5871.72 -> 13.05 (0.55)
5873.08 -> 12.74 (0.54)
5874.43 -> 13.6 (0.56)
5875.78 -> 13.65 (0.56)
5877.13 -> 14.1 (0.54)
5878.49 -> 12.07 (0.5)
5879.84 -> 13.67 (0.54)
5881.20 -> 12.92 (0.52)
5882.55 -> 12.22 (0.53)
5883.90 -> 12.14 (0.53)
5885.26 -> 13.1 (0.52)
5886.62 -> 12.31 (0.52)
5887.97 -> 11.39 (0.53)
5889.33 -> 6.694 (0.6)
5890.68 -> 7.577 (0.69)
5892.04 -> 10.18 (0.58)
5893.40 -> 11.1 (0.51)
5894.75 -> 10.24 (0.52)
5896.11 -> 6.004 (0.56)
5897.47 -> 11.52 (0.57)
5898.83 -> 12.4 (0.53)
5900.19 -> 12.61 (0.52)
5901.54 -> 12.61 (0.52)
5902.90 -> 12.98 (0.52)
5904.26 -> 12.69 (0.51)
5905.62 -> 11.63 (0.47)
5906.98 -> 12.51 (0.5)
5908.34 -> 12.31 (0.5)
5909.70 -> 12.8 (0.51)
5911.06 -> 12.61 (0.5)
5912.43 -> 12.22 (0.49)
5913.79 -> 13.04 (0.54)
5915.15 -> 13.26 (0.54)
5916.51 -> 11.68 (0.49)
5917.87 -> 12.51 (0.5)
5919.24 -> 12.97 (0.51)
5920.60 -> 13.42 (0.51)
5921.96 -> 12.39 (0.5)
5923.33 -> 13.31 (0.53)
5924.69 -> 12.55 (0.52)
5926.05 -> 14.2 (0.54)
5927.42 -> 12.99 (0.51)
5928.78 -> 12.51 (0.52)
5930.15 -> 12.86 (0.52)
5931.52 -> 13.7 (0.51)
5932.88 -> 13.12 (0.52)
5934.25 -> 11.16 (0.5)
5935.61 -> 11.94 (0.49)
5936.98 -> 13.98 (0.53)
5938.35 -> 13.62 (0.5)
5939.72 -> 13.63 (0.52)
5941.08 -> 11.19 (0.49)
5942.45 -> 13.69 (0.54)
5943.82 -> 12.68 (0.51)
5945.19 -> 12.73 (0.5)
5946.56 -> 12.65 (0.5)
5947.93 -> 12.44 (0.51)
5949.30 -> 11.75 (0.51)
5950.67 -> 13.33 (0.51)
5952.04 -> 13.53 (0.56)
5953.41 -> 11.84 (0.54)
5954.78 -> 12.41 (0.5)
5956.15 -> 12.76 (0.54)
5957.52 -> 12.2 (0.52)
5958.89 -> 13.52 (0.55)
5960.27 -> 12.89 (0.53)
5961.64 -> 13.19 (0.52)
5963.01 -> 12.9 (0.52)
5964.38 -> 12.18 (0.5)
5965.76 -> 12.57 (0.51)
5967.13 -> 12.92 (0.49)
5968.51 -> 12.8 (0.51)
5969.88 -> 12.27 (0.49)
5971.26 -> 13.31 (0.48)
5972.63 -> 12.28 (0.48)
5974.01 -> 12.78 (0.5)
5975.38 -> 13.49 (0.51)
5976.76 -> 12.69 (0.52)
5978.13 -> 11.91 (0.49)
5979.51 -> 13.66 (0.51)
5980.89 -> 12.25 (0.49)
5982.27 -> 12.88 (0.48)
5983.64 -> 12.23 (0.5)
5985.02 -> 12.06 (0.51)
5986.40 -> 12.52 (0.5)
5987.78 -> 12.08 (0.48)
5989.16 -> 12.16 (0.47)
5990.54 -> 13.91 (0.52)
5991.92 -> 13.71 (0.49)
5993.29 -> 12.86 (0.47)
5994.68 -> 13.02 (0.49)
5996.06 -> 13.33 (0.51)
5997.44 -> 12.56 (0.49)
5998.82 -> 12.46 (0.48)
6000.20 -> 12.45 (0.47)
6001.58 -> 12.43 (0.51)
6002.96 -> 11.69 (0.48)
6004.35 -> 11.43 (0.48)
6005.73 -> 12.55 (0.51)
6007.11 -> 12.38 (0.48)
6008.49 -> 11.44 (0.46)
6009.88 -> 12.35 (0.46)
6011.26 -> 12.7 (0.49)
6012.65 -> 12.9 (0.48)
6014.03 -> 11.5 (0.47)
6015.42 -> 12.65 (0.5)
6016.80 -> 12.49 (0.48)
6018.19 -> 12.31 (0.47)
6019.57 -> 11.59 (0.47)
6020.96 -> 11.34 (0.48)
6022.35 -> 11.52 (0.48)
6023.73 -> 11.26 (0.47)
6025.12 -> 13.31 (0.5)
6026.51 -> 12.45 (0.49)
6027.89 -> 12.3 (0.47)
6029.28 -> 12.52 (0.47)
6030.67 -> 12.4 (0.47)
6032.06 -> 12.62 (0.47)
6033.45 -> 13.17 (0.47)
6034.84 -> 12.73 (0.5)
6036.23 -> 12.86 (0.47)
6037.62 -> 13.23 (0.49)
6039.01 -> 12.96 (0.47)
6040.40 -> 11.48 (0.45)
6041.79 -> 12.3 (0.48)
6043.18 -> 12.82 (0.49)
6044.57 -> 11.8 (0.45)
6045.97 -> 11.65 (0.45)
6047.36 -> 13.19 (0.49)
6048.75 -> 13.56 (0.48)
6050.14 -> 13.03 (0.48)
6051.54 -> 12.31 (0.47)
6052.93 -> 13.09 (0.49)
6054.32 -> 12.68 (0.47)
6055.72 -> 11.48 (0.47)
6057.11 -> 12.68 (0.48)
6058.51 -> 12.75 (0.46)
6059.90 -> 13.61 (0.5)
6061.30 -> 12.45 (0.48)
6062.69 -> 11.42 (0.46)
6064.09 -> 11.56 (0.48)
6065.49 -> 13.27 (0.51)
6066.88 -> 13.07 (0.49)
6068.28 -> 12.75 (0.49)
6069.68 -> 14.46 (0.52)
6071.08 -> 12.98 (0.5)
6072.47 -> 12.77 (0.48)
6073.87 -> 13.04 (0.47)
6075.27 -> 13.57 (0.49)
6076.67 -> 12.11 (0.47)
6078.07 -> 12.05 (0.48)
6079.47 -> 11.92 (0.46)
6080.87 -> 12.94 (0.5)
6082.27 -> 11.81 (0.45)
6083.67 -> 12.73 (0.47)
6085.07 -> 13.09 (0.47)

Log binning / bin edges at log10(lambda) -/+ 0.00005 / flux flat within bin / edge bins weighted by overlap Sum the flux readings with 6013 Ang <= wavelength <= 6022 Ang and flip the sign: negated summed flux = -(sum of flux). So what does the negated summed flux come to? -72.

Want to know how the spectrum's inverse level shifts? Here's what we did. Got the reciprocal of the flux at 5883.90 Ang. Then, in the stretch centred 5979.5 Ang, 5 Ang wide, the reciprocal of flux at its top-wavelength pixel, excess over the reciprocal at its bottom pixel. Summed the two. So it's 0.080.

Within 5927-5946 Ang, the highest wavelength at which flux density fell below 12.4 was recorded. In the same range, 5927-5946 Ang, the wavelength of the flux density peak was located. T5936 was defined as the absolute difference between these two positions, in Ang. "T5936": 4.1 Ang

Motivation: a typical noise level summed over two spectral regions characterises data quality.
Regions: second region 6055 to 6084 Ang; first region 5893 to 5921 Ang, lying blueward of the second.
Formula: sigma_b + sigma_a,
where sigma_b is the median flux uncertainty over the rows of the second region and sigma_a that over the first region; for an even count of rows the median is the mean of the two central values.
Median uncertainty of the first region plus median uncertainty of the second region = 0.990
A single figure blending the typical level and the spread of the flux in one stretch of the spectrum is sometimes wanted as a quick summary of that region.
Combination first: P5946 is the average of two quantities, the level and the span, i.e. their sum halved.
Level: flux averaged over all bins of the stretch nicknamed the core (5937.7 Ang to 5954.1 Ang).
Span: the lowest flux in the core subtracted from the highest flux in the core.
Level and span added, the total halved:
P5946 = 7.6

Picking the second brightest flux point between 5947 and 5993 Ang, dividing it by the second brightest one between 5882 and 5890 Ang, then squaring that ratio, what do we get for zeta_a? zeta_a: 1.24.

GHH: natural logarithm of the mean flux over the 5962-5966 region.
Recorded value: 2.53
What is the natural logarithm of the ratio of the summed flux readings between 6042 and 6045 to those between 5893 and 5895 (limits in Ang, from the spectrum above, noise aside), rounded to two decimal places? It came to 0.14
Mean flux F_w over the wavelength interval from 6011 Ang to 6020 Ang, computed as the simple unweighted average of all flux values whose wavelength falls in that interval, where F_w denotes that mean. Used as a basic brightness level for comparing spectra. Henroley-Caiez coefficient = 12.3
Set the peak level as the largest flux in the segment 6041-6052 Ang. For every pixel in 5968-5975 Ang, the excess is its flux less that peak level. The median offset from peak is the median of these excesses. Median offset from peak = -0.78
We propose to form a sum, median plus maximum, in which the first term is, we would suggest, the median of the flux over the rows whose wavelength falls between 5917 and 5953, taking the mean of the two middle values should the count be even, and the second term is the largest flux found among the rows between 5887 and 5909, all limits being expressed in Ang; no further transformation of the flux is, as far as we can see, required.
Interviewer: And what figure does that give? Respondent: 25.9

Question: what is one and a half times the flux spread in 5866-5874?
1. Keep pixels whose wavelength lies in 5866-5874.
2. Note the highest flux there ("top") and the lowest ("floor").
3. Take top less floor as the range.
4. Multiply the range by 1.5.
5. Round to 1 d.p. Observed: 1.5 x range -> 3.7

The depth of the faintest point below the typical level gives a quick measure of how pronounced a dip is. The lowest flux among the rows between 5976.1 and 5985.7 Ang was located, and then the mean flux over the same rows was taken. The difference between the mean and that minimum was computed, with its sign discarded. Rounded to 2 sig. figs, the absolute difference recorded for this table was 0.62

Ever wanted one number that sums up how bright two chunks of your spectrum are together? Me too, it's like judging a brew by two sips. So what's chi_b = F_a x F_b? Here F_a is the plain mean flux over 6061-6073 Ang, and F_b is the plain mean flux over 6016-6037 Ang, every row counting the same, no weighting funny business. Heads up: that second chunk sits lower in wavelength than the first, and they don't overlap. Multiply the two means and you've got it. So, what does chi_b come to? 157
